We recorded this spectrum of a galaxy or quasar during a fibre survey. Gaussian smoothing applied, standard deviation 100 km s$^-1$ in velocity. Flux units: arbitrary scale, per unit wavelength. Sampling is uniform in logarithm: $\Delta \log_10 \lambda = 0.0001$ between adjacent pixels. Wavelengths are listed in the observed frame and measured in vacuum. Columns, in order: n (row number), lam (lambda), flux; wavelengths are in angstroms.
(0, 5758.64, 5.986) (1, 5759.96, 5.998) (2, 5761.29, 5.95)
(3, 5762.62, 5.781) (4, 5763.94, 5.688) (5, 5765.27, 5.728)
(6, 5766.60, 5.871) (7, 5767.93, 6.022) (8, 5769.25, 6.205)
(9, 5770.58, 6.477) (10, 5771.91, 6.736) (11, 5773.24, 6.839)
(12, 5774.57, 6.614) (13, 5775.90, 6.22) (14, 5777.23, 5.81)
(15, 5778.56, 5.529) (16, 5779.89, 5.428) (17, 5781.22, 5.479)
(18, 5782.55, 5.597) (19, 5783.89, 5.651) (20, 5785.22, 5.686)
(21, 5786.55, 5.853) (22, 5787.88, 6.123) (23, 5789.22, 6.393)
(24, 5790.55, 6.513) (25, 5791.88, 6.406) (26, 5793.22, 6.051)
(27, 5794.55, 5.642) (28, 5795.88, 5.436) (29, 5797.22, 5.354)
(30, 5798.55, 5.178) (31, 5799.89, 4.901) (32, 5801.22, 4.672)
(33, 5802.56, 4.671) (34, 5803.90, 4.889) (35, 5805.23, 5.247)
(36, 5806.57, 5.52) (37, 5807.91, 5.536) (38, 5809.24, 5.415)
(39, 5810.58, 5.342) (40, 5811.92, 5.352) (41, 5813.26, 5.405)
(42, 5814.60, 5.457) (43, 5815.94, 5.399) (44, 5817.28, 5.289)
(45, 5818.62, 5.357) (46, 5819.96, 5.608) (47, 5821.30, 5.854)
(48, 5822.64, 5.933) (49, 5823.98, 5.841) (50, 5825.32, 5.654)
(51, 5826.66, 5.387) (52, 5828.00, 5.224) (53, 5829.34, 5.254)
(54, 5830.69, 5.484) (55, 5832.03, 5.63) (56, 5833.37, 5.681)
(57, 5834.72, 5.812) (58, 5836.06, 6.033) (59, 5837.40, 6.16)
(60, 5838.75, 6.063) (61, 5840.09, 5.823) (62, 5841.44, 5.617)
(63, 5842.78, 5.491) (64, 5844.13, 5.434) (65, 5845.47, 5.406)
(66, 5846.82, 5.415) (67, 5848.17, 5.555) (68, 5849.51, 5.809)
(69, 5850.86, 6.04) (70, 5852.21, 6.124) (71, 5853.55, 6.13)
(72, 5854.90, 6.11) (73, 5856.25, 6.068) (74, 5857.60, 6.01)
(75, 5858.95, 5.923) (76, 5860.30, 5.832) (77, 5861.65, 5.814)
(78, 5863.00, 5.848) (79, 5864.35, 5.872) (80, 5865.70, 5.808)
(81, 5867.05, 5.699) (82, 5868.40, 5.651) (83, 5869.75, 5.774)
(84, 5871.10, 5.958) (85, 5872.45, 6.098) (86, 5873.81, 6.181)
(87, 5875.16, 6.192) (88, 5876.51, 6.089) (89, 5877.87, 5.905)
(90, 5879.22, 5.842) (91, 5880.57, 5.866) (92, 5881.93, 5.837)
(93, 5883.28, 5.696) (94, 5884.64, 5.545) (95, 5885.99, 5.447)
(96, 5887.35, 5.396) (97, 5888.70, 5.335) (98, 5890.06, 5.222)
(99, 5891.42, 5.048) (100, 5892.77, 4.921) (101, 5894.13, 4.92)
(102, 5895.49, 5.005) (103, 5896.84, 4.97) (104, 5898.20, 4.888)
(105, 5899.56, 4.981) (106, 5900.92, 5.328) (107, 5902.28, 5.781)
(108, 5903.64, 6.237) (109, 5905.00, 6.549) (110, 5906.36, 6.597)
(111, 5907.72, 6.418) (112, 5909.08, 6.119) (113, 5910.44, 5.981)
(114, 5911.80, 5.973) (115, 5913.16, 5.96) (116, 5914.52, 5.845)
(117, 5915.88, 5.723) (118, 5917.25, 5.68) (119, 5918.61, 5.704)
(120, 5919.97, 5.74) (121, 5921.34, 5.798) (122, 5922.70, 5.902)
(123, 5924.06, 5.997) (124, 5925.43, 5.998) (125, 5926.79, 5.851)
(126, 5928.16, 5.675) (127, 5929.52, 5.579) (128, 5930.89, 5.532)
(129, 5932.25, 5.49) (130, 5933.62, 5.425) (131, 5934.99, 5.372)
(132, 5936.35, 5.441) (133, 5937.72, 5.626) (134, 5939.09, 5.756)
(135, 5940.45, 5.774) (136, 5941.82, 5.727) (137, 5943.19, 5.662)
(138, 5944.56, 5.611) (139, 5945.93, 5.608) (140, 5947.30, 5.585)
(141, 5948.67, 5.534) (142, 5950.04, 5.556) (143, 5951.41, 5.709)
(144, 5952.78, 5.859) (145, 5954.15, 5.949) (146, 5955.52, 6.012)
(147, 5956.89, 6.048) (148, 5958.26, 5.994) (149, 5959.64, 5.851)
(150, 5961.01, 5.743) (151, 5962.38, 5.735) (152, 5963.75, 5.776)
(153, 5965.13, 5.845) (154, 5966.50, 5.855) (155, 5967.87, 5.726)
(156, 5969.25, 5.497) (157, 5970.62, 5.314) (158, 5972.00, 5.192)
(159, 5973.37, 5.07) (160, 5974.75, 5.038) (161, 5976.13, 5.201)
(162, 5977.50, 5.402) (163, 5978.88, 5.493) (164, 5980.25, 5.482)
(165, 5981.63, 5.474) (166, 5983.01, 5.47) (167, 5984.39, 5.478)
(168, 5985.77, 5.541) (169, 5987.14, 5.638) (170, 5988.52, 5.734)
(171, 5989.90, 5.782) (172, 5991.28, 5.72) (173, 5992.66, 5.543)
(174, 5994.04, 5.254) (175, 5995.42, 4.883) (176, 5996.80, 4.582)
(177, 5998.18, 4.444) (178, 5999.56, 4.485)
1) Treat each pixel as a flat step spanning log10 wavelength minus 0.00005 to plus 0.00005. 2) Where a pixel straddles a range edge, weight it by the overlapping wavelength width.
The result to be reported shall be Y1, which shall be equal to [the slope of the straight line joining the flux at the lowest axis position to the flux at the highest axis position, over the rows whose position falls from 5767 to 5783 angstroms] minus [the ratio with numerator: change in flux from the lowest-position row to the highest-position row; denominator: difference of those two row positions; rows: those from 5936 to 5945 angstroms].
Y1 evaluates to -0.050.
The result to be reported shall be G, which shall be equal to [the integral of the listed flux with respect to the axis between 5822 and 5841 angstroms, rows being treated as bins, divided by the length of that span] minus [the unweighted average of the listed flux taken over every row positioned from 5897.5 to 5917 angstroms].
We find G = -0.2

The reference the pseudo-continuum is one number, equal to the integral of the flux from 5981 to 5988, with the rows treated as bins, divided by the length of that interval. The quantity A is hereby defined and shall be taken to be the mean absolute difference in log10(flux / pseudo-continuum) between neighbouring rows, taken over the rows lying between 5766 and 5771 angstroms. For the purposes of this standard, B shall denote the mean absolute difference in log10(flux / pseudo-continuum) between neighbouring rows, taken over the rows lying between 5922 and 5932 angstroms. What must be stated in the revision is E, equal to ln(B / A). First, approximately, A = 0.014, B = 0.0070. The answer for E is -0.7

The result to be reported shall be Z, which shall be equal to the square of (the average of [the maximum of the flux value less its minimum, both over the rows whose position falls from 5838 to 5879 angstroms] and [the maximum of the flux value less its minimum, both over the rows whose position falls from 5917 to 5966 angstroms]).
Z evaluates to 0.5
